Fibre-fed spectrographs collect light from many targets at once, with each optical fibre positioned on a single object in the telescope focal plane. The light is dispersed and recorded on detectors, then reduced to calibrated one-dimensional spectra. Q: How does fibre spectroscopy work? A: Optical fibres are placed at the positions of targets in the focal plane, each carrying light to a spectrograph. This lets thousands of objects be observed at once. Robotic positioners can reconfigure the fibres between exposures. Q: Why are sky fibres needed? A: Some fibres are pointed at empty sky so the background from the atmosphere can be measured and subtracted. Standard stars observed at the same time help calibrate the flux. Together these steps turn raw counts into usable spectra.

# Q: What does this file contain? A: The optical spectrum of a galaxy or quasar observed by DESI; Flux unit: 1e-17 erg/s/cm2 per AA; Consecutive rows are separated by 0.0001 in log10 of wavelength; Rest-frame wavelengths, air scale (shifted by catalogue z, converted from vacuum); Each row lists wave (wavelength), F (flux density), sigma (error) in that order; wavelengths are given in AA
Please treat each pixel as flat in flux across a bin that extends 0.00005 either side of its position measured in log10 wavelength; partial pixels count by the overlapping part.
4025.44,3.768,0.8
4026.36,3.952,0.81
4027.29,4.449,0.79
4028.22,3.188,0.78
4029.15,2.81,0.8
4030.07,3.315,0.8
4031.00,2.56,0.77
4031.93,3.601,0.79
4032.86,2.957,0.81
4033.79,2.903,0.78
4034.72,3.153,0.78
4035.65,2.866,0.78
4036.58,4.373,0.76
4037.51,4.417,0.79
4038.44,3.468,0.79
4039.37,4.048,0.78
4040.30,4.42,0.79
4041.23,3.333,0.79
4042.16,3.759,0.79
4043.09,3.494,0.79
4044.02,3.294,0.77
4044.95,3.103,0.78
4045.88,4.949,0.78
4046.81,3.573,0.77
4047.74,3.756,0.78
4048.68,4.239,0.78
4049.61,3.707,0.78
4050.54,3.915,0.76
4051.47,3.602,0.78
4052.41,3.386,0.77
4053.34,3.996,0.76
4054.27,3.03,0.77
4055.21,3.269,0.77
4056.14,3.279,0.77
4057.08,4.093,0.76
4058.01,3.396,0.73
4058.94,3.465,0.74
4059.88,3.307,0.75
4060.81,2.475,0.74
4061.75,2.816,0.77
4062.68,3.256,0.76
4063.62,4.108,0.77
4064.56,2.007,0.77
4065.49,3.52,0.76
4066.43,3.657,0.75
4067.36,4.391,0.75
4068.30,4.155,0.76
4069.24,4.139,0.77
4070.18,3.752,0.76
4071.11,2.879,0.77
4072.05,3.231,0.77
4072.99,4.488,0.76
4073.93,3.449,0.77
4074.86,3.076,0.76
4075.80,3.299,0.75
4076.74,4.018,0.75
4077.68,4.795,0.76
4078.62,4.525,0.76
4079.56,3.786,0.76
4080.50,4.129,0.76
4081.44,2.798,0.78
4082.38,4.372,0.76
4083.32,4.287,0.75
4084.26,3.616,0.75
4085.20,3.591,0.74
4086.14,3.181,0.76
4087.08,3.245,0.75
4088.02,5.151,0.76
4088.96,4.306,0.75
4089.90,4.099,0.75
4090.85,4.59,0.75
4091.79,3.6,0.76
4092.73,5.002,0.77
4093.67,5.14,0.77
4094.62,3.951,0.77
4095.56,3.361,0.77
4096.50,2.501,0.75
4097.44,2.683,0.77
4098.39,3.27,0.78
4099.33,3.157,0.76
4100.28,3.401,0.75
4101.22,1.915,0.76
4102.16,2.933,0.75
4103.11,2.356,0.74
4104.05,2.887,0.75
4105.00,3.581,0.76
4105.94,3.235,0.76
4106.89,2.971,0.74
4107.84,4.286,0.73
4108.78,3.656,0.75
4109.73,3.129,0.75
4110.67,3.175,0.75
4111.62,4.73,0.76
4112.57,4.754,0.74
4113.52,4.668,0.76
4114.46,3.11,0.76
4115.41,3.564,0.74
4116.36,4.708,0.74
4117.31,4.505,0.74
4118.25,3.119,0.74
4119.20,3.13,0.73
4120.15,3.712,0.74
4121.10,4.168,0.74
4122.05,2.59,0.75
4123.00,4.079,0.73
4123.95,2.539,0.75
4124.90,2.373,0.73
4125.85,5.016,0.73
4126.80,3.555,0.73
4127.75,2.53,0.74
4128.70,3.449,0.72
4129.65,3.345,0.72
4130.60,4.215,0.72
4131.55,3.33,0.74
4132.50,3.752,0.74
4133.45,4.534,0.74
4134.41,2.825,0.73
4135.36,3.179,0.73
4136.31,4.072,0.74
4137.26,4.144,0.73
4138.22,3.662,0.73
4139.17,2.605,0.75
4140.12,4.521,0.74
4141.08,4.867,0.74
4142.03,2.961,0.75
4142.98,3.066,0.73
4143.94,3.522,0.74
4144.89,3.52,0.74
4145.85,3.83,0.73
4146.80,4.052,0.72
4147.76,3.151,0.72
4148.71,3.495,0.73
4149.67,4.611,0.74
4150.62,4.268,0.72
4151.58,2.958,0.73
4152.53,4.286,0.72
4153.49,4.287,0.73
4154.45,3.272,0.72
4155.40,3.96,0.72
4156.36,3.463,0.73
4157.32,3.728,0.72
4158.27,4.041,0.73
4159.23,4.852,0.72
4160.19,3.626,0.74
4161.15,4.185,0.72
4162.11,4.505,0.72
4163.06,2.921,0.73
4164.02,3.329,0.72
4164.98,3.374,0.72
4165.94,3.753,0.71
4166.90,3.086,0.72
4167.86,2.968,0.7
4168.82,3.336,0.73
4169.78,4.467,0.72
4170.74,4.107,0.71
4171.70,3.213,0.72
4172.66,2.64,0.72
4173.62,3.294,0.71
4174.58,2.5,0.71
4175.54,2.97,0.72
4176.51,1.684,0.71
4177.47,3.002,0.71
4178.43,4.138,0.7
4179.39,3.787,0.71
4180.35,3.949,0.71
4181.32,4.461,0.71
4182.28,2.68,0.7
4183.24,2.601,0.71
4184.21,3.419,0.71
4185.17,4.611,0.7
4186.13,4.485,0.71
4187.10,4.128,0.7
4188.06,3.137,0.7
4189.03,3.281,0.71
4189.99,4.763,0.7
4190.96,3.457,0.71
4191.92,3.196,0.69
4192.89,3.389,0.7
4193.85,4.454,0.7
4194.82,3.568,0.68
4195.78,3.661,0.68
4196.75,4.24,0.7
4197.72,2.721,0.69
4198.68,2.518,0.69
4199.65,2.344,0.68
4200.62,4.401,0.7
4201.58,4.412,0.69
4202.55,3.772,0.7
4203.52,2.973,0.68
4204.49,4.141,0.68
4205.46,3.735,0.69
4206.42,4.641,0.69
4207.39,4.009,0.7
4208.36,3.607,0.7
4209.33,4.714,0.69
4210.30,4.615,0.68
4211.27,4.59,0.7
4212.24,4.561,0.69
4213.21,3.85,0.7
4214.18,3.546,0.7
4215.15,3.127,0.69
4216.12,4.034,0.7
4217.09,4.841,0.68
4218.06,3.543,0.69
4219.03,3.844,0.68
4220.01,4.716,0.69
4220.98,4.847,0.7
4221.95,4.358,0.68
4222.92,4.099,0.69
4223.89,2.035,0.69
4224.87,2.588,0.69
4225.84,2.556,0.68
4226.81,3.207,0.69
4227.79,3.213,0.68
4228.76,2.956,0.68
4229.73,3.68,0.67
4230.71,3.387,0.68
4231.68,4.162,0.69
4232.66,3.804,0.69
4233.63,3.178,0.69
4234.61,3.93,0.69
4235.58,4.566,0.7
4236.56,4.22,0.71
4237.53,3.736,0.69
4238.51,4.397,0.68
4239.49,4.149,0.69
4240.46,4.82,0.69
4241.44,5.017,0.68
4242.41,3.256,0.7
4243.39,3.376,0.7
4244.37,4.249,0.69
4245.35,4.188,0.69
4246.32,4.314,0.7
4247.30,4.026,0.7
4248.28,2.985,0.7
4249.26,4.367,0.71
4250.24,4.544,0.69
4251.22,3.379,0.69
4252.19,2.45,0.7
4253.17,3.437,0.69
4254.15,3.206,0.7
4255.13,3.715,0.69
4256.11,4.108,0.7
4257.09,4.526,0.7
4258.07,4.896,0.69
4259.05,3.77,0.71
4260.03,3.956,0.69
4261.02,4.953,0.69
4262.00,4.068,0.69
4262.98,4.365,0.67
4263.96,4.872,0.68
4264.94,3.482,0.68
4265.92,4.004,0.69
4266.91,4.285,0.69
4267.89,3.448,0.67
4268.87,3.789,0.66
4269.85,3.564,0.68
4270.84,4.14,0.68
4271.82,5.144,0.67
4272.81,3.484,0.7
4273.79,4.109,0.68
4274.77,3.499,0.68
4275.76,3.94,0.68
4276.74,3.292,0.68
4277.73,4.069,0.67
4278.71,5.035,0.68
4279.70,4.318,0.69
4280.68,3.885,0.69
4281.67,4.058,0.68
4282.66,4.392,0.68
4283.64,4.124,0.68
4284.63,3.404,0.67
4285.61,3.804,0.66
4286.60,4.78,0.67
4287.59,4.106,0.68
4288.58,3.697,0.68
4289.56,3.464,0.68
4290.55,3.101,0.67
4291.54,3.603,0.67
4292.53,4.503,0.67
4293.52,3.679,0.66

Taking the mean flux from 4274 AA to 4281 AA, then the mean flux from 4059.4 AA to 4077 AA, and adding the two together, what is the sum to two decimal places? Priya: 7.48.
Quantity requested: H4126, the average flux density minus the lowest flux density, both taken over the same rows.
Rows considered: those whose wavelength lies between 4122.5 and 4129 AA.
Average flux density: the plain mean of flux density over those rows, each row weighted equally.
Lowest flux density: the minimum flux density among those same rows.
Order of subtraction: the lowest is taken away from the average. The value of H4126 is 1.0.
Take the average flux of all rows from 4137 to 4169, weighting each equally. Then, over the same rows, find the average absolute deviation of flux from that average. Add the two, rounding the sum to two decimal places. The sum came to 4.21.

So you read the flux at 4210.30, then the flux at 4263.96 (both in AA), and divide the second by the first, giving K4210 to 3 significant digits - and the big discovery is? 1.06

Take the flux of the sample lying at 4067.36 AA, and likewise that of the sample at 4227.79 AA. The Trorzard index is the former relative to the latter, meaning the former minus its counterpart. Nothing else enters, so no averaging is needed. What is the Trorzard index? 1.2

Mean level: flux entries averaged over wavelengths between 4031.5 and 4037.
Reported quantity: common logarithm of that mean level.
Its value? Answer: 0.52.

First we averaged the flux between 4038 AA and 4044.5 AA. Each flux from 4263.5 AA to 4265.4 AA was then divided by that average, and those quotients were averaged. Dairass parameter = 1.13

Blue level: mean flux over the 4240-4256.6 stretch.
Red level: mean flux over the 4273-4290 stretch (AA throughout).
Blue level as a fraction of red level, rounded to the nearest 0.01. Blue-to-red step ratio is 0.96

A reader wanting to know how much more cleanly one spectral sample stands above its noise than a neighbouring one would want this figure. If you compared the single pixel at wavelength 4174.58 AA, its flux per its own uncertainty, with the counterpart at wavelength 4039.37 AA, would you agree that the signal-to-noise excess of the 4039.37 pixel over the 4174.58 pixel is 1.7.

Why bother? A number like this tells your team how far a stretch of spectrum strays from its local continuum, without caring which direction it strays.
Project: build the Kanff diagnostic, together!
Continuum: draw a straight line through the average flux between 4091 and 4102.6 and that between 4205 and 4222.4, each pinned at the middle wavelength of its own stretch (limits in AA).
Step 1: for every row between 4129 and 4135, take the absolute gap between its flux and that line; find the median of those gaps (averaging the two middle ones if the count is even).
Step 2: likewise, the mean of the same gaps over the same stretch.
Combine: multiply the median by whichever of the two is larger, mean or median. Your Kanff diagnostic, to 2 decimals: 0.22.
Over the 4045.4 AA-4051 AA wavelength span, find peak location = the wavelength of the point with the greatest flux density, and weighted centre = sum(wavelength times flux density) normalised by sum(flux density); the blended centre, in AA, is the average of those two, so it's 4047.0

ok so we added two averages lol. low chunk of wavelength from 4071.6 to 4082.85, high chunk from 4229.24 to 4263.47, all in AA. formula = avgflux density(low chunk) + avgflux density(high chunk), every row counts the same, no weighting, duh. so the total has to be 7.81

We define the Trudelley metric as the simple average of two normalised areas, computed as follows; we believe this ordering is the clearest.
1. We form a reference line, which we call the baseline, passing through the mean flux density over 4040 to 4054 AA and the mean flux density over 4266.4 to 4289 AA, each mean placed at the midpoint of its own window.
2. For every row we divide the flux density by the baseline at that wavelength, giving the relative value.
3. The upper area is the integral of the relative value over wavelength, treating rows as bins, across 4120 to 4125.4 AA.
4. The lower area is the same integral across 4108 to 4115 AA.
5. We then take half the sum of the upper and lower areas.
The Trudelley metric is 6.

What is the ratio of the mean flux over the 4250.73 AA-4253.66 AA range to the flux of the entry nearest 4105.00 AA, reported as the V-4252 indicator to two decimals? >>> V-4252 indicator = 0.86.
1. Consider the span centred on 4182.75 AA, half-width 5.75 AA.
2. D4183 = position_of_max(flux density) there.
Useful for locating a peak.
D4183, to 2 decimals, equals 4185.17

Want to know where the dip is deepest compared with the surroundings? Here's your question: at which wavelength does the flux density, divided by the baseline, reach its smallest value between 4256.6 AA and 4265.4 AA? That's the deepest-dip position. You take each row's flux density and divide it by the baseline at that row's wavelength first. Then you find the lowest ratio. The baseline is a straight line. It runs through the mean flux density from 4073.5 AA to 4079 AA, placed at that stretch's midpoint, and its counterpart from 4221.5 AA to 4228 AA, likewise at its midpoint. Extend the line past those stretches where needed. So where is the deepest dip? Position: 4264.94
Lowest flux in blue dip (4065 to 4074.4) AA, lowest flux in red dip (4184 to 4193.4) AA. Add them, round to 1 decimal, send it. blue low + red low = 6.0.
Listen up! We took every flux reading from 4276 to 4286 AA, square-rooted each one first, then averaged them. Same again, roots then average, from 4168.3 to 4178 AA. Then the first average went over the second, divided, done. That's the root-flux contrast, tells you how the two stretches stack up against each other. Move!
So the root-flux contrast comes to 1.14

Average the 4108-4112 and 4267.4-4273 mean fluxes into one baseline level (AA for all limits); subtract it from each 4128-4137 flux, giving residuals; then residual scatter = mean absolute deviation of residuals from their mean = 0.45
